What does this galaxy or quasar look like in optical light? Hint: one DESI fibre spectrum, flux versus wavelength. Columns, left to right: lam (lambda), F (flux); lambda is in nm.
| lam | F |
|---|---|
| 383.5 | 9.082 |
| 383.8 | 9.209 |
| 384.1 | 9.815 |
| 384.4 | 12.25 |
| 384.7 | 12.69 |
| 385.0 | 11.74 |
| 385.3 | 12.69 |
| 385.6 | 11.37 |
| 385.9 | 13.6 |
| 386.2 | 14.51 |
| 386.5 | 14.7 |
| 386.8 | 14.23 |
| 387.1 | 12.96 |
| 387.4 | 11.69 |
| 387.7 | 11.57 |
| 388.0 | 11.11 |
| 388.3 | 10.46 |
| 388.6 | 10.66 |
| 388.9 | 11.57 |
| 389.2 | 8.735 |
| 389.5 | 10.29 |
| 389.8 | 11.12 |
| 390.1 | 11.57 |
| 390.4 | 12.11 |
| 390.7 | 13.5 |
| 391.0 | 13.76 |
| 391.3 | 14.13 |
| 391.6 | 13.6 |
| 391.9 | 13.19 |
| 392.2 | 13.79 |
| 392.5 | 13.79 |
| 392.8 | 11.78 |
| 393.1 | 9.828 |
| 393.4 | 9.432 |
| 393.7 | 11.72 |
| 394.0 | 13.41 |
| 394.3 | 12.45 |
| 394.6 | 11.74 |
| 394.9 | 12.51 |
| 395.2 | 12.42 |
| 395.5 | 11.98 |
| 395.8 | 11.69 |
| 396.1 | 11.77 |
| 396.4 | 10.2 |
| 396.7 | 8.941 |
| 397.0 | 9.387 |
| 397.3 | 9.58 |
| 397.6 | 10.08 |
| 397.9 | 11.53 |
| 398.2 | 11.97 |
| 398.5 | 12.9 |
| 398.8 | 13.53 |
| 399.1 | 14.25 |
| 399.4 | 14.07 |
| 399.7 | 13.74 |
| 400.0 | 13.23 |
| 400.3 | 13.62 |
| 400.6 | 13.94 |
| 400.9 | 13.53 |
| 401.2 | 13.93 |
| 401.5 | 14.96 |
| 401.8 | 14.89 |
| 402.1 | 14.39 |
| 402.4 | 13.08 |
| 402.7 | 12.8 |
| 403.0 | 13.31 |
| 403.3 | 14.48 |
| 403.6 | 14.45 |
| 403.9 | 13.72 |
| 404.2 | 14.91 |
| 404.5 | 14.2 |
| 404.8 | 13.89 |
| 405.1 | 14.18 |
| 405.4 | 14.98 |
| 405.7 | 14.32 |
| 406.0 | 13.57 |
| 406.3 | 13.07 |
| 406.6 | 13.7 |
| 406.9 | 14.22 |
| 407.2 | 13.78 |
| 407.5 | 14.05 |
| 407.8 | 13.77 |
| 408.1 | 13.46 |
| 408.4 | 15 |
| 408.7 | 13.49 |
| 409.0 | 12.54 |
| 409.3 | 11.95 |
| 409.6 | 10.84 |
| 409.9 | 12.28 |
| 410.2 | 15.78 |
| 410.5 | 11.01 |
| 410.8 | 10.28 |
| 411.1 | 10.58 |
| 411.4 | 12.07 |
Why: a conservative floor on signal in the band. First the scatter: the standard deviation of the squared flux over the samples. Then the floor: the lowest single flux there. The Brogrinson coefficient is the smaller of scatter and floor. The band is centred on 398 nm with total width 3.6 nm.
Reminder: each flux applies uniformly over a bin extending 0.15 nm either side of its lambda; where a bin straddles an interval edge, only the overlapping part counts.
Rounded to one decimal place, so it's 8.9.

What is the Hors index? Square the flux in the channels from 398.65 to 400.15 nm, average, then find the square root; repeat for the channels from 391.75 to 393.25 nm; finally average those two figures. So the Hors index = 13.17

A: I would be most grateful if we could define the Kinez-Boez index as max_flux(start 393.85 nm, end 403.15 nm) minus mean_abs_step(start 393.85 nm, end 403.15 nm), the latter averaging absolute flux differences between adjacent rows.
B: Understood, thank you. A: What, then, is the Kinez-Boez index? 14.4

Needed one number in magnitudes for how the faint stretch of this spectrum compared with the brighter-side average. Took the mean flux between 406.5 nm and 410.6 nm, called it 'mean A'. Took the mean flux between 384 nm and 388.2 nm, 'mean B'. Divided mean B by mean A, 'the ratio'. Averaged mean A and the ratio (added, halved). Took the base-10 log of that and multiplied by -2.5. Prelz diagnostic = -2.13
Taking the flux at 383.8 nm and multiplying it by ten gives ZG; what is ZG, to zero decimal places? 92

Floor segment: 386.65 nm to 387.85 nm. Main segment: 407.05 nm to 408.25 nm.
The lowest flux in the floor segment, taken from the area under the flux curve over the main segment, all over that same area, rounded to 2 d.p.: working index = 0.30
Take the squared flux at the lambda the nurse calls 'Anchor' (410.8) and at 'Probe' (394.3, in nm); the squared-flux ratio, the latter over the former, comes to 1.47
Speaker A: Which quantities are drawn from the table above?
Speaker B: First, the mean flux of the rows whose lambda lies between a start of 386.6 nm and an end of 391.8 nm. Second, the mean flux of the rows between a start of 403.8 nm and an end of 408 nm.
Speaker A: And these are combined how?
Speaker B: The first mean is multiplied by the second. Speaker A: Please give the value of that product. 168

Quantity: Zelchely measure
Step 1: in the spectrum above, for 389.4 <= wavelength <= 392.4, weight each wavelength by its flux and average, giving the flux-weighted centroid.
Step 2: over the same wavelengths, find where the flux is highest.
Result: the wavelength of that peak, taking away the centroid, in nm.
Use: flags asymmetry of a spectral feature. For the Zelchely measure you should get 0.38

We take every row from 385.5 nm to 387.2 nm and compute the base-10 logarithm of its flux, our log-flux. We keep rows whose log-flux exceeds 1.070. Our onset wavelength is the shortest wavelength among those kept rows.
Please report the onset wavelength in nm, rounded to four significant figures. 385.9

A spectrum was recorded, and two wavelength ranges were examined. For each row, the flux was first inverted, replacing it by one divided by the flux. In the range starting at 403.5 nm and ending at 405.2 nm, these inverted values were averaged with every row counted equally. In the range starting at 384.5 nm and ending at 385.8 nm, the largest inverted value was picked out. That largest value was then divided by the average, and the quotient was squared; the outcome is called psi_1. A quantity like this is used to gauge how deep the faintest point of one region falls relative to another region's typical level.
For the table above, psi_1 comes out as 1.6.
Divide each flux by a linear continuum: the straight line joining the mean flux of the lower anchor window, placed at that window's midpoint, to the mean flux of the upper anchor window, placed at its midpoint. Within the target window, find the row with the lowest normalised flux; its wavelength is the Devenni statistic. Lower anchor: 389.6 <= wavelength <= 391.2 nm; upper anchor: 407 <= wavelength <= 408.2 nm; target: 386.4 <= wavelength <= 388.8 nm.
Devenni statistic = 388.3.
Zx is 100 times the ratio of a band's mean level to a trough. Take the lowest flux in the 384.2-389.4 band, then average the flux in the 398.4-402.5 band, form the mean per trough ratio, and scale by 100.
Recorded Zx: 159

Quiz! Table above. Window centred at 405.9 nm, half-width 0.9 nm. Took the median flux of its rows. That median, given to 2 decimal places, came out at 13.94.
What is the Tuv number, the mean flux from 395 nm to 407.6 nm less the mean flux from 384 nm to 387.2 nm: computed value 0.3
